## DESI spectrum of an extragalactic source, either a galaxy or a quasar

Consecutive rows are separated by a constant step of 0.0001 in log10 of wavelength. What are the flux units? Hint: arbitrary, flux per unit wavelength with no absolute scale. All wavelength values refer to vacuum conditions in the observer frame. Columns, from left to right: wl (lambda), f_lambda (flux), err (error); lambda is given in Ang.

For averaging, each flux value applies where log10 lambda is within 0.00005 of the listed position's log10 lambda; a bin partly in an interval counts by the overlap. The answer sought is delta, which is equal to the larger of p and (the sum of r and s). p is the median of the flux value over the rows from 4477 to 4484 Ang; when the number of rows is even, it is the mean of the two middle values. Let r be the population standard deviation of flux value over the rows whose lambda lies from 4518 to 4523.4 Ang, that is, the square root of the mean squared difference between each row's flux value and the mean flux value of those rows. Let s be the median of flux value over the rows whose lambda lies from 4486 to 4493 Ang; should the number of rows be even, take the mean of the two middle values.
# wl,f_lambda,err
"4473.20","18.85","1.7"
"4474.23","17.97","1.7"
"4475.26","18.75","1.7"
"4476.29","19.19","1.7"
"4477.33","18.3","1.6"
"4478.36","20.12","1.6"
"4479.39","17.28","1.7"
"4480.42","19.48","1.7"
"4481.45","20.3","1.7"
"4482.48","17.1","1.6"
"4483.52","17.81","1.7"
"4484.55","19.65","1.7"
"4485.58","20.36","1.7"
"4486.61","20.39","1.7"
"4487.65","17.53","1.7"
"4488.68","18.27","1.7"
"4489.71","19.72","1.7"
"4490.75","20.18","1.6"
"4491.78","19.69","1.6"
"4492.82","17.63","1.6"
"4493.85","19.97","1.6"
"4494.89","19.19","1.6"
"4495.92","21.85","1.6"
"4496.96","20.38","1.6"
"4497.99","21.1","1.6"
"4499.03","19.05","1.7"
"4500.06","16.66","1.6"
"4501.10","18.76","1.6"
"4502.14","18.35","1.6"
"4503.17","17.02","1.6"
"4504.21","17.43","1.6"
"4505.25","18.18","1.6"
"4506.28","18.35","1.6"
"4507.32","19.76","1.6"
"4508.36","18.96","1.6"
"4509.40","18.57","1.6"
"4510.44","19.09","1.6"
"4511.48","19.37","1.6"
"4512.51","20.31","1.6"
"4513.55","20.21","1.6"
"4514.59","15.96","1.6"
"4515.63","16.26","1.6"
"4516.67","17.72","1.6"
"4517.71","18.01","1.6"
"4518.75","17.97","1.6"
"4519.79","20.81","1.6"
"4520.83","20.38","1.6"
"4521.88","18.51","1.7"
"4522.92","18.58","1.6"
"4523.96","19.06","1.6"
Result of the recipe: 20.8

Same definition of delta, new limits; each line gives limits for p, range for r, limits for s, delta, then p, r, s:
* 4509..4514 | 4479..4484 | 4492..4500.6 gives 20.9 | 19.4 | 1.27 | 19.6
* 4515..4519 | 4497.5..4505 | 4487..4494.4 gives 21.1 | 17.8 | 1.40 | 19.7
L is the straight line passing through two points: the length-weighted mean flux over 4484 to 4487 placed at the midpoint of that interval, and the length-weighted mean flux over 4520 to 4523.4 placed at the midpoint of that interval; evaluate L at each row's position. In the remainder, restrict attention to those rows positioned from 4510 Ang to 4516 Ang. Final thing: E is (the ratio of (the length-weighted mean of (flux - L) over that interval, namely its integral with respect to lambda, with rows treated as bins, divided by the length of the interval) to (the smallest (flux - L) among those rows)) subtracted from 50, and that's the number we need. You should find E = 49.7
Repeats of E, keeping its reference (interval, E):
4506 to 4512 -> 49.6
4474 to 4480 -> 49.4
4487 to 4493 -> 49.6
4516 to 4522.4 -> 49.7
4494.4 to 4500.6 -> 50.0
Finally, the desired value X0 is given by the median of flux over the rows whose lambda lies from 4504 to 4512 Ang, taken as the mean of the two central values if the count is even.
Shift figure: 18.8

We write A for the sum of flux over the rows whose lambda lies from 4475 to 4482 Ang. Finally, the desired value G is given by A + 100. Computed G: 233.4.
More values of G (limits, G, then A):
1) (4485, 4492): 236.1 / 136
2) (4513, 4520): 226.9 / 127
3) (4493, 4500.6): 238.2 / 138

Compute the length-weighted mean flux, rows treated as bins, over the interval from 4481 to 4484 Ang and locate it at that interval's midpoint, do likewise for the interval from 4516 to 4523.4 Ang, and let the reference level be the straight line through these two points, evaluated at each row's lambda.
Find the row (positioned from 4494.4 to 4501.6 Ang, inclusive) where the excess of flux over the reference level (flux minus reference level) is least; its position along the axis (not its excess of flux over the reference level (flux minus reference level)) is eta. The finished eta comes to 4500.06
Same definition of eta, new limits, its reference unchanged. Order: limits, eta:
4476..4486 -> 4482.48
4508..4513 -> 4509.40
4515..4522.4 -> 4515.63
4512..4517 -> 4514.59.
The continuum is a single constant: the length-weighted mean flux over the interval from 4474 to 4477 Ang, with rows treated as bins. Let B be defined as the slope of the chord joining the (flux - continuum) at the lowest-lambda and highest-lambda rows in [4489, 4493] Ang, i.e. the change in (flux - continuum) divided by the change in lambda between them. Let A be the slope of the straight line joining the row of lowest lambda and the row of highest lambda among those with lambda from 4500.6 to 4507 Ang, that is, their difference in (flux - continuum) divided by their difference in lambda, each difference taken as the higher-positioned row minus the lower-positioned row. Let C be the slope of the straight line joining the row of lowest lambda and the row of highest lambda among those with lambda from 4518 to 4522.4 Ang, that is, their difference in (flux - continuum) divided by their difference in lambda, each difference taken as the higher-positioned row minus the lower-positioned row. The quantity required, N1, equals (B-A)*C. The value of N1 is -0.10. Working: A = -0.1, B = -0.7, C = 0.2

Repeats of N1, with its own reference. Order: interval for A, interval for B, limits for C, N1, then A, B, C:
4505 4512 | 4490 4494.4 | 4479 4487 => -0.11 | 0.2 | -0.1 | 0.4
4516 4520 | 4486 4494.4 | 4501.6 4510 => -0.03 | 1.0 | -0.1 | 0.0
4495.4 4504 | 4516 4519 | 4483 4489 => 0.07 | -0.7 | 0.1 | 0.1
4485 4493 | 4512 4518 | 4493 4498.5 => -0.02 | -0.4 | -0.4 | 0.3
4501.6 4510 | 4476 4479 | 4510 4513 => 0.25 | 0.0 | 0.4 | 0.6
